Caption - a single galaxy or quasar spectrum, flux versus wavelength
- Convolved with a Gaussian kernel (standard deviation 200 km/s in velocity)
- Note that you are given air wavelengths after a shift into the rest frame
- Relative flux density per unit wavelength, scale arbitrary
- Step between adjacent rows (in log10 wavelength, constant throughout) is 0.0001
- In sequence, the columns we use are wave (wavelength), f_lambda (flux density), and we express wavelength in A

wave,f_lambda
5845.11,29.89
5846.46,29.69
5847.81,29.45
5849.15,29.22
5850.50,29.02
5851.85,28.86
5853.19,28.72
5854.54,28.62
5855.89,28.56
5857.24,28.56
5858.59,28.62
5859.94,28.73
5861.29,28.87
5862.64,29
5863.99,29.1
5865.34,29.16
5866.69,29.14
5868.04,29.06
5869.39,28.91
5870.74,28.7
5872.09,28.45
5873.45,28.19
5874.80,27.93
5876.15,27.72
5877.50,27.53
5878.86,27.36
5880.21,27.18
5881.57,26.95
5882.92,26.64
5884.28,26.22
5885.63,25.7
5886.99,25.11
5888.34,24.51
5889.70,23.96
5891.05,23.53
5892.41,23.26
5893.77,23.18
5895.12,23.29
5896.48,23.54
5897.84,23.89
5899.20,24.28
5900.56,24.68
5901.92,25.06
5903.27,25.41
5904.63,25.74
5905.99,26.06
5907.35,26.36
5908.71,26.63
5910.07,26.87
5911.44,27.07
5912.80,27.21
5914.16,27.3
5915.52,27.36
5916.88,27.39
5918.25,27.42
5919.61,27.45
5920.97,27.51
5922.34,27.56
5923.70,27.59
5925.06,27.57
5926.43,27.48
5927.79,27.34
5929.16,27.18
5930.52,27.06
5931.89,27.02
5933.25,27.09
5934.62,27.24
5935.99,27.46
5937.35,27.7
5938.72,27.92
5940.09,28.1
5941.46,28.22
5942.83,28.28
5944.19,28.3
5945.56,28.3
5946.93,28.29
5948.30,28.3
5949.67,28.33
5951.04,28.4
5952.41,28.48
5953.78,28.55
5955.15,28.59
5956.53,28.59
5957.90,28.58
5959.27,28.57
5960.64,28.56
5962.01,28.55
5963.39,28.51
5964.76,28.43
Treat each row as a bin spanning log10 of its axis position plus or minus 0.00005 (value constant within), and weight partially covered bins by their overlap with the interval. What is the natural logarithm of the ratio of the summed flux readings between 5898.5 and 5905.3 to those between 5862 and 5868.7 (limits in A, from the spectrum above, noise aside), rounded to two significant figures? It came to -0.15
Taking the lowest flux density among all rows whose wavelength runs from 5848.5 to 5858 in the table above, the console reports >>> 28.56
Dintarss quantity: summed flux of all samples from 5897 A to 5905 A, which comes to 149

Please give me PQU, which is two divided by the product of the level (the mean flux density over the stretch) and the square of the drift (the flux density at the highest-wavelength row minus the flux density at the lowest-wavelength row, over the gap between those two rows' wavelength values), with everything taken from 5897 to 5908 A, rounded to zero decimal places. 1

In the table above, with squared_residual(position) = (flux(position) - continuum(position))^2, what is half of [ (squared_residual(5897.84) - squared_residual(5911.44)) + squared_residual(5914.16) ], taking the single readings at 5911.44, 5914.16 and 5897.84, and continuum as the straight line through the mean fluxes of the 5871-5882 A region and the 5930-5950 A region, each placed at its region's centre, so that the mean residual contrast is 7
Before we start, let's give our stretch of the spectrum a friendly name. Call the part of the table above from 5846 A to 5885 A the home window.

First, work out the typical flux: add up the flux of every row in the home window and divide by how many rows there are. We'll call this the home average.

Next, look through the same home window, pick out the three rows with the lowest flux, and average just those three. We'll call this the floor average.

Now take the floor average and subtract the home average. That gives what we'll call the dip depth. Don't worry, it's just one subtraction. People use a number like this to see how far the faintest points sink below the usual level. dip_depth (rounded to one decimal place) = -1.8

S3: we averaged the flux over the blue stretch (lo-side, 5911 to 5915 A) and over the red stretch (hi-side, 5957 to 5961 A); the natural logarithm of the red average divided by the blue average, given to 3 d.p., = 0.049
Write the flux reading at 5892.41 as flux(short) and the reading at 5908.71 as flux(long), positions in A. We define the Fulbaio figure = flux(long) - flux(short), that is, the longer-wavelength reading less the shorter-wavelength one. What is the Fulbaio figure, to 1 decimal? 3.4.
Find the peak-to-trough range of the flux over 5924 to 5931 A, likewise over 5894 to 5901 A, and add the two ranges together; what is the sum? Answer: 1.9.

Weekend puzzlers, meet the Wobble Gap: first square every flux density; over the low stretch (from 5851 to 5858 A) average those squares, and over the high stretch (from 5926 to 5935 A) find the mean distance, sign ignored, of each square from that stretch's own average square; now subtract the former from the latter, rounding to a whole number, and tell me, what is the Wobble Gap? -815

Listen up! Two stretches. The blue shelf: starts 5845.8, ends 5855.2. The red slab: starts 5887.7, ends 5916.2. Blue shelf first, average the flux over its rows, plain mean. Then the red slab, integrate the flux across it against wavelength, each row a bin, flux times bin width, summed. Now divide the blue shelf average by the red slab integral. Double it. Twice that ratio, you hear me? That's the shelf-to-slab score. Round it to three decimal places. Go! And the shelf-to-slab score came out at 0.081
